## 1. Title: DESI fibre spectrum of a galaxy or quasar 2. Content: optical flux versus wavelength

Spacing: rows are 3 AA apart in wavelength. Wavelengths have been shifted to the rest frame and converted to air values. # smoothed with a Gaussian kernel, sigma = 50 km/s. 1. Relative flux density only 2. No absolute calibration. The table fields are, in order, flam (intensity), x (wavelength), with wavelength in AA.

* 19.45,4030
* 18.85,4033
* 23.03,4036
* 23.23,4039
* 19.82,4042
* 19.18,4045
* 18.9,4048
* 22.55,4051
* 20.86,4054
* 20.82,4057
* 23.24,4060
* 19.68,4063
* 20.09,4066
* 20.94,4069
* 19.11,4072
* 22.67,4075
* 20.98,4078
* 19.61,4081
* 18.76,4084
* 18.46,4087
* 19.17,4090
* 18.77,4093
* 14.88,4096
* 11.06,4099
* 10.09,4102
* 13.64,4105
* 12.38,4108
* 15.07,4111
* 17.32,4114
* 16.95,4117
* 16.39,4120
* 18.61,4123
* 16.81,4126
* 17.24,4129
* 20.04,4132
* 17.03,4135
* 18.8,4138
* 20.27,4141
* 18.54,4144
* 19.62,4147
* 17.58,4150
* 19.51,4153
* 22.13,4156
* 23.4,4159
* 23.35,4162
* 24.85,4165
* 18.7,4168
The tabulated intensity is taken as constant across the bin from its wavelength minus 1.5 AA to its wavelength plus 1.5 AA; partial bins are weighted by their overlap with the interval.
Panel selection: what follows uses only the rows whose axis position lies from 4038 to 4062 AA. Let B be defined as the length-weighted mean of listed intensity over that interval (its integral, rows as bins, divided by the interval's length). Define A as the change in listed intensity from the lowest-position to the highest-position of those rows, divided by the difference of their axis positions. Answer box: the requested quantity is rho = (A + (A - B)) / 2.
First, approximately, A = 0.00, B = 21.0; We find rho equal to -10.5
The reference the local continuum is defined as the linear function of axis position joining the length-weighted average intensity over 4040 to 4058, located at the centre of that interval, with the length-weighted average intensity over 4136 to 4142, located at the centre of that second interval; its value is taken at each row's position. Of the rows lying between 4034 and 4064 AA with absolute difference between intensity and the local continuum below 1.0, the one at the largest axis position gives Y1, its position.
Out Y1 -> 4063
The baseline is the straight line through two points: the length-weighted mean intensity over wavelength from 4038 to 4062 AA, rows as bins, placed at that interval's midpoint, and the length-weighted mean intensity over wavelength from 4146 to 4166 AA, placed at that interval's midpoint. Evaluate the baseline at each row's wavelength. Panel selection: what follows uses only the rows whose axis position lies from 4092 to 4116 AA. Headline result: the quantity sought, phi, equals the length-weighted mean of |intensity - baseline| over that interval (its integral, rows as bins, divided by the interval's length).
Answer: 7.1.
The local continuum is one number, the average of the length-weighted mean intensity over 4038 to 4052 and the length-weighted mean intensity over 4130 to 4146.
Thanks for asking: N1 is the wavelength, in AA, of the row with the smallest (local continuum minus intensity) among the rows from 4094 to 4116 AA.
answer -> 4114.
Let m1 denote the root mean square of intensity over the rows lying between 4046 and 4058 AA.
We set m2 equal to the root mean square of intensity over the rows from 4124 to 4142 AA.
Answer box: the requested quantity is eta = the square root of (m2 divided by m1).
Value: 0.94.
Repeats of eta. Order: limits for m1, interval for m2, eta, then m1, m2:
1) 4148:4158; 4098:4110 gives 0.77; 19.8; 12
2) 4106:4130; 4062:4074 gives 1.10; 16.4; 20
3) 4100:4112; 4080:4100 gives 1.16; 12.9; 17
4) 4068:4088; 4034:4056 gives 1.03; 20.1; 21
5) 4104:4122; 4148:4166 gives 1.19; 15.4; 22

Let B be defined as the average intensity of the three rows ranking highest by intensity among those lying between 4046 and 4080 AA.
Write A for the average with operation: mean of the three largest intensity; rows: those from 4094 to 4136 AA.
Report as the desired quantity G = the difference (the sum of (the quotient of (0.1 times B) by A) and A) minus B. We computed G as -4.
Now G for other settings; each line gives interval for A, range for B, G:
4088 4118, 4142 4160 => -3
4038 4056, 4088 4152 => 2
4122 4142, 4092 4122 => 2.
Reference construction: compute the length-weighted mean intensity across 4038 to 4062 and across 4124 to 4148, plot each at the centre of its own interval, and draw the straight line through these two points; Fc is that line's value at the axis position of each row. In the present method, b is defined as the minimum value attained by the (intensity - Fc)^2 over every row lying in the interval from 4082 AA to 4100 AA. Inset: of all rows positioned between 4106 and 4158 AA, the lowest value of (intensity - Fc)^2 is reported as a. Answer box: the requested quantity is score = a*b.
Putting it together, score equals 0.028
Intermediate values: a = 0.06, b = 0.460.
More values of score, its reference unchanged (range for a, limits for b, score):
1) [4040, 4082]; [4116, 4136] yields 0.000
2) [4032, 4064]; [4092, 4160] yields 0.000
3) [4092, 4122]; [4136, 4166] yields 0.060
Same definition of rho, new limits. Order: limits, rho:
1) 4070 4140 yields -8.6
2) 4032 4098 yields -10.1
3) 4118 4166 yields -9.6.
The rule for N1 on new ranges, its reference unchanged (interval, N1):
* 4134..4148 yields 4141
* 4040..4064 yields 4060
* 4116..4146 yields 4141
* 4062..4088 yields 4075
